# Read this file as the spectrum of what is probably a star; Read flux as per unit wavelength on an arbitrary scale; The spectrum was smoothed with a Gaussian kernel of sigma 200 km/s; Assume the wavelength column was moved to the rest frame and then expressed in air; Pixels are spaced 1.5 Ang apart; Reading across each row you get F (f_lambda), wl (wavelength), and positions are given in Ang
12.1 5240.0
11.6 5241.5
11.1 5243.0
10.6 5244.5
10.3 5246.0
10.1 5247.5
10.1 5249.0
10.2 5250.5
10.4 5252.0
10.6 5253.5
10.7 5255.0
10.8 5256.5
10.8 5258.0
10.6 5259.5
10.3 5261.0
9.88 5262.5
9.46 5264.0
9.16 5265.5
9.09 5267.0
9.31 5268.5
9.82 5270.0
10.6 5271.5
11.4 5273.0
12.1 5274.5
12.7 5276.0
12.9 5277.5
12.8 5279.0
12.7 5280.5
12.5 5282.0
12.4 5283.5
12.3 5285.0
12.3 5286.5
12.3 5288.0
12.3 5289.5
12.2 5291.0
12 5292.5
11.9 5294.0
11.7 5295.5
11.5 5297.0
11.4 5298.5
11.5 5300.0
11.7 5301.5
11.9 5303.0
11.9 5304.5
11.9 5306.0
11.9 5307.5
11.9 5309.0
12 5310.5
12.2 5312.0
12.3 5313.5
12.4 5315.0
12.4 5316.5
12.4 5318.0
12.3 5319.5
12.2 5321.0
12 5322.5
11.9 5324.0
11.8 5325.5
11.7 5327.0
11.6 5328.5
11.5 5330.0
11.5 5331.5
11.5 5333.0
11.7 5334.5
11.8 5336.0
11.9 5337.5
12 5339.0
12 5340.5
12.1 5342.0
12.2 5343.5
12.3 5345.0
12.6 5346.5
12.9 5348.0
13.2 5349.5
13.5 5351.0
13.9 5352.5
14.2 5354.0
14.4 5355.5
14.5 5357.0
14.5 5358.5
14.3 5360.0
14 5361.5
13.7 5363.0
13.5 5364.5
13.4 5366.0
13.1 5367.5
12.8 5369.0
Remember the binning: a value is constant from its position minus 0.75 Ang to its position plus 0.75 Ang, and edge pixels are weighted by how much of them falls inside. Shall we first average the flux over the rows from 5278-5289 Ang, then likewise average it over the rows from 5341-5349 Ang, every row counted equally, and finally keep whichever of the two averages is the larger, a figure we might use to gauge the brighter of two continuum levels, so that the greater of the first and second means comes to 12.5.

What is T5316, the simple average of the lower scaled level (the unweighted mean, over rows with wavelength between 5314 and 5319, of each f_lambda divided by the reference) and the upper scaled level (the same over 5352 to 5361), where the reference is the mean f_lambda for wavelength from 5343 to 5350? 1.06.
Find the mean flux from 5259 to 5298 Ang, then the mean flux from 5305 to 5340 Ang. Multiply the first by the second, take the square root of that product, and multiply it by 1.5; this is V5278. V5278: 17.5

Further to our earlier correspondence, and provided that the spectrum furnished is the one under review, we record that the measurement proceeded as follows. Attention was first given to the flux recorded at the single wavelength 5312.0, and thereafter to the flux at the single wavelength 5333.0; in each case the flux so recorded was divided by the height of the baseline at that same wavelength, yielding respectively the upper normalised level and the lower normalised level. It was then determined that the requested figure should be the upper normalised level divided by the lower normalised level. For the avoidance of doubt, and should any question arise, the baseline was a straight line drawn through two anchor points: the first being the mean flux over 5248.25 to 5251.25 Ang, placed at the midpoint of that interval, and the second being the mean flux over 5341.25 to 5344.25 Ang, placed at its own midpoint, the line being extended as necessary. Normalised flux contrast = 1.10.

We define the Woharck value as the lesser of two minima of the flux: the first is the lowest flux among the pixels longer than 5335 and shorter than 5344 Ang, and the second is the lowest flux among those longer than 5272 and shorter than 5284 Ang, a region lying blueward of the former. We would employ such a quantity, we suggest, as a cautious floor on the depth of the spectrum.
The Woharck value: 11.4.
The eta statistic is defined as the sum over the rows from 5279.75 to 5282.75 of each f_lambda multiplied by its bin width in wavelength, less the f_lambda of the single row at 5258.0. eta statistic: 27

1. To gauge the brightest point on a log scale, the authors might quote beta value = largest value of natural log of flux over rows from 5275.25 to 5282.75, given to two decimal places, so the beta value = 2.56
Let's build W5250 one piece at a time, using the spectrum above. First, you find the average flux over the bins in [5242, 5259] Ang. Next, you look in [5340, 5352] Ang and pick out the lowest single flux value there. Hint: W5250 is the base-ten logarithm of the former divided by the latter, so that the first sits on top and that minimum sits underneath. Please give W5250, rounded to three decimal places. -0.057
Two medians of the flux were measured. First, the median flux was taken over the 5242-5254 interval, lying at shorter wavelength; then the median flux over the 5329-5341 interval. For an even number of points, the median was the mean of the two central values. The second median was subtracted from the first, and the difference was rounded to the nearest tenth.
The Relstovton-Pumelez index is -1.4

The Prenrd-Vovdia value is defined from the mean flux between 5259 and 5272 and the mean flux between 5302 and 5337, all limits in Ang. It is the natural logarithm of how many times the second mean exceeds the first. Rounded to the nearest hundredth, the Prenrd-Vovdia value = 0.20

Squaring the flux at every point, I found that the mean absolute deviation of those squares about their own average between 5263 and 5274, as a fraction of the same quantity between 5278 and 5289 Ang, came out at 3.2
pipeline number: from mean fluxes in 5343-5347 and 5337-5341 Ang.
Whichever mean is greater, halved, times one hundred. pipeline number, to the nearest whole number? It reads 618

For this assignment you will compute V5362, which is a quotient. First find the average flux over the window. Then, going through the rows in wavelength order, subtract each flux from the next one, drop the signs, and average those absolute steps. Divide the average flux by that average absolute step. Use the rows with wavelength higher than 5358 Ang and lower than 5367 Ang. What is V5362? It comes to 63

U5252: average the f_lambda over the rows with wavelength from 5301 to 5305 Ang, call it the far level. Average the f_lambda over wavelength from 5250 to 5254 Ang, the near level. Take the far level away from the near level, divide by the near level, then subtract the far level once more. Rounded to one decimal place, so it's -12.0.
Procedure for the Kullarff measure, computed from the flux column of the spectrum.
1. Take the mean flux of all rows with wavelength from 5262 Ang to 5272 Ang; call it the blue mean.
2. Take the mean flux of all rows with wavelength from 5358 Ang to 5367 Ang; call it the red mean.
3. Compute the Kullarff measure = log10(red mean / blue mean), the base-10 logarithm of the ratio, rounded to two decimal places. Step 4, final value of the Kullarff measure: 0.16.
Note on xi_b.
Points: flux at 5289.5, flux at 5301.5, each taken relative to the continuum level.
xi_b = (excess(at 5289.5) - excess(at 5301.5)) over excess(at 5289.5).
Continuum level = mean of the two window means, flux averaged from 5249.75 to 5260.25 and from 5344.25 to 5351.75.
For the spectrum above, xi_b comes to 1.1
